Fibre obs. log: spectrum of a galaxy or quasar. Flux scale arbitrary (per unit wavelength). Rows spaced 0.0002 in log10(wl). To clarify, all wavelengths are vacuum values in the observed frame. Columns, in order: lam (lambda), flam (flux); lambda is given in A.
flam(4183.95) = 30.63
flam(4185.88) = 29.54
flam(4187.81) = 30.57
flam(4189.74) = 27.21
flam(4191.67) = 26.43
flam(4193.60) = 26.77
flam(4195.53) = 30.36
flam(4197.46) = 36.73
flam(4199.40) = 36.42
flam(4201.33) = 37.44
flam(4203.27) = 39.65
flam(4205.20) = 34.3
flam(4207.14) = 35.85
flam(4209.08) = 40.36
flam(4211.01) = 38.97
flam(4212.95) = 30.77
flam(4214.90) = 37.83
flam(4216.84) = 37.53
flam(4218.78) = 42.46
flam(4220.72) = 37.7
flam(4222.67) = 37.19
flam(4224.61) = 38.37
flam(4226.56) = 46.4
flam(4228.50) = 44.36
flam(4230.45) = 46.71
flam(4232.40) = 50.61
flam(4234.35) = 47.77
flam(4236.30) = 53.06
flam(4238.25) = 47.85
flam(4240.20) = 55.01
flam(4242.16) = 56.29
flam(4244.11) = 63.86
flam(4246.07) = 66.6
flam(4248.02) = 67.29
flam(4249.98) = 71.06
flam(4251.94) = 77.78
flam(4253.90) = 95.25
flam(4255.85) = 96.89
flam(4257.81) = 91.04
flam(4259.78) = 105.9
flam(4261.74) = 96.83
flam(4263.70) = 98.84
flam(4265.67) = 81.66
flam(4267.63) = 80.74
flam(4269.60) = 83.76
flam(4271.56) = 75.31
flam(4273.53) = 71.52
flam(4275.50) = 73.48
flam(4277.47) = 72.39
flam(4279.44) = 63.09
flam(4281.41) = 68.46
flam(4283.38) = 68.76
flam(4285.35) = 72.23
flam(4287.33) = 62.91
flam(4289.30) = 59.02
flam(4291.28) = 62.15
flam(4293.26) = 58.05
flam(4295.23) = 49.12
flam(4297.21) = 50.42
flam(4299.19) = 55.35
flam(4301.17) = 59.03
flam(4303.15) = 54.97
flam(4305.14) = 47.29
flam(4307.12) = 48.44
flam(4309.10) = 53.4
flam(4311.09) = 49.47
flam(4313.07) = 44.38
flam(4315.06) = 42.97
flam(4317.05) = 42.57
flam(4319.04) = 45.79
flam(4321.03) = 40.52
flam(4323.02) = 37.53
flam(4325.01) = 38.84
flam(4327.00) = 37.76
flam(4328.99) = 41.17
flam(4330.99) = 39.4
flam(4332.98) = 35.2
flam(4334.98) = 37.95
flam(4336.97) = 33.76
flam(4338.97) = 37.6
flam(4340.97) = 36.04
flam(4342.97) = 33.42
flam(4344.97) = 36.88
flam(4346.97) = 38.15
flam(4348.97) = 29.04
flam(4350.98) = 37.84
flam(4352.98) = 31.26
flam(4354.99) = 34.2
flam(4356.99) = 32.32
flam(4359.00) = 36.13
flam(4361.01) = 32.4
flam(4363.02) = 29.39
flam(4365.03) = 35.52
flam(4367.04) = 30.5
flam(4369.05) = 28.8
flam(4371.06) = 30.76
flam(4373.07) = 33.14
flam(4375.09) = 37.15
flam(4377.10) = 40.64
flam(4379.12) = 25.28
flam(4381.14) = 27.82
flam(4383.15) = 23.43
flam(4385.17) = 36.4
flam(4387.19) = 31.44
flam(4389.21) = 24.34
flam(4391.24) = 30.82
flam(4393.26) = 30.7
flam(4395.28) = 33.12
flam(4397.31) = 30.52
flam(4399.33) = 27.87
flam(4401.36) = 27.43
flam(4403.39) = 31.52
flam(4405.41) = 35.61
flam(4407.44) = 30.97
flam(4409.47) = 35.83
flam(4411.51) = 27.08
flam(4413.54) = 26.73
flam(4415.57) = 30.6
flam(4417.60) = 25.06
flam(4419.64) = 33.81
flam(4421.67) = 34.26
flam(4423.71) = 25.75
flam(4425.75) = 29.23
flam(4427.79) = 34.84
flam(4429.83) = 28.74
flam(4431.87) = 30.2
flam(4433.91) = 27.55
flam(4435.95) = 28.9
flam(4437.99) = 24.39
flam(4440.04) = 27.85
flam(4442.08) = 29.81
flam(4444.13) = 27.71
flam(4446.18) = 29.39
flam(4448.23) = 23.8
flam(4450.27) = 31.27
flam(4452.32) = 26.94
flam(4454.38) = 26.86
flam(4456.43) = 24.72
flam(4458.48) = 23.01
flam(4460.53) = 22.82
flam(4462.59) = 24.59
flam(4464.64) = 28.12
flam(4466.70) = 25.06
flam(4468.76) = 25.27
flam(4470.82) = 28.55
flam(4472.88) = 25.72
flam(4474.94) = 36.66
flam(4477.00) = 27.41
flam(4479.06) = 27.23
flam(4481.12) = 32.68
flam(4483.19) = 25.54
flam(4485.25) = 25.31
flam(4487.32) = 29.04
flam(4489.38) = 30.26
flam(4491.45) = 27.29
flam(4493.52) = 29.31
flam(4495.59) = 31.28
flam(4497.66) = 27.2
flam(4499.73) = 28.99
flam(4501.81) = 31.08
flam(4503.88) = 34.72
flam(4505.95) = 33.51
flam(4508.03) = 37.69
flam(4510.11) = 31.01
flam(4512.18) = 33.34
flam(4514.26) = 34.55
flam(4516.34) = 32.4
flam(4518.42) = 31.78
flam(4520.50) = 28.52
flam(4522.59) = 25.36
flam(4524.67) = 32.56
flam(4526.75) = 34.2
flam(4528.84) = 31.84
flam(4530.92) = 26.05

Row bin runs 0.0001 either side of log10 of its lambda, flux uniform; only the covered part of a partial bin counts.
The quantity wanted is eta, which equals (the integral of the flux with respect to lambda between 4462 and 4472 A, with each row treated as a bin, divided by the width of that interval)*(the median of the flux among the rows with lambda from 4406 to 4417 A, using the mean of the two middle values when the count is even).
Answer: 807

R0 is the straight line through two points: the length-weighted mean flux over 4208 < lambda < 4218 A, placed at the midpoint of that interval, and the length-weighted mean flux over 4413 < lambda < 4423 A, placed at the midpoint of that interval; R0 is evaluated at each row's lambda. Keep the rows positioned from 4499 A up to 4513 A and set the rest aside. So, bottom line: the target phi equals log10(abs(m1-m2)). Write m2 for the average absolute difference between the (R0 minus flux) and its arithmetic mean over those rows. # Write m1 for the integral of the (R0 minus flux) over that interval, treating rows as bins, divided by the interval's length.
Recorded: 0.9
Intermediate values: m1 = -6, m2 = 2.2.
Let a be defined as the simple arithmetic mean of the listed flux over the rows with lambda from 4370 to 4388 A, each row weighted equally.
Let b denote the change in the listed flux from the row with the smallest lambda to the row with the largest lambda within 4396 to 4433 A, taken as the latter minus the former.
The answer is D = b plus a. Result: 31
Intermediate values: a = 31.8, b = 0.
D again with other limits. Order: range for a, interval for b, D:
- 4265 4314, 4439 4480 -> 62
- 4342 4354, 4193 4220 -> 50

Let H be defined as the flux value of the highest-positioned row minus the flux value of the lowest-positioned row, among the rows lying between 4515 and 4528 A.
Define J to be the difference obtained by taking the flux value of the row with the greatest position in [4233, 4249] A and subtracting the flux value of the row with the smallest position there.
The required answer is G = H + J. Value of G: 21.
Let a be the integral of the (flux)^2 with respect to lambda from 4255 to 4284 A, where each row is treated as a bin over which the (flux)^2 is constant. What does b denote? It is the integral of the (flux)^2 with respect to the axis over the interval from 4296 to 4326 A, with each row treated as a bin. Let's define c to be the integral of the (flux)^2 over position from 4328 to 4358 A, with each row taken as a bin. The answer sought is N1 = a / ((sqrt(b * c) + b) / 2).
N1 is 3.3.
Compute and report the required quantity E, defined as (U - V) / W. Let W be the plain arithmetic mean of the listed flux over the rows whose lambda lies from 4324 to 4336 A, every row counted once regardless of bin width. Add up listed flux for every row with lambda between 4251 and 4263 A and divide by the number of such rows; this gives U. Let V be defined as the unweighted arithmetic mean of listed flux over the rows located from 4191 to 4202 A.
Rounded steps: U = 94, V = 32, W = 38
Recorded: 1.6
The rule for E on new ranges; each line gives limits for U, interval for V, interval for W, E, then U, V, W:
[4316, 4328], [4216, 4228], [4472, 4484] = 0.0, 41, 40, 29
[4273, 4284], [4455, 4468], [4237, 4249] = 0.8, 70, 25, 59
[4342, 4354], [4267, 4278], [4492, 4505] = -1.4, 34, 76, 30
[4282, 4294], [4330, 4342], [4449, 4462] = 1.0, 64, 37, 26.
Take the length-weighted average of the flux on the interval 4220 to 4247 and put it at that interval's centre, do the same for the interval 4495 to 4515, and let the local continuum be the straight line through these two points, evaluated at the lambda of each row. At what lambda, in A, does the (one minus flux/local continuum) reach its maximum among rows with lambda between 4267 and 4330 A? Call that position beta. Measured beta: 4323.02 A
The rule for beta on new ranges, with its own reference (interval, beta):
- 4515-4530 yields 4522.59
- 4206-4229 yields 4212.95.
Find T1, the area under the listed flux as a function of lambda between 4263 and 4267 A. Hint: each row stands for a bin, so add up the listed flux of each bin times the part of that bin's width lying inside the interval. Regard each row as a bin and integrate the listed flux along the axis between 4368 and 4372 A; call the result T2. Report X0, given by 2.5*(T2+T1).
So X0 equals 1186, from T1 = 355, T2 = 119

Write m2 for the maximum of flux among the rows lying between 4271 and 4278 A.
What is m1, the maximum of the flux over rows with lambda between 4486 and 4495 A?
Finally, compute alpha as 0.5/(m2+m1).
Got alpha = 0.0047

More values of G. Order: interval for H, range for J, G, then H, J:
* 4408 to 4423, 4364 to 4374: -4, -2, -2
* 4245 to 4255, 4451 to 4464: 26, 29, -2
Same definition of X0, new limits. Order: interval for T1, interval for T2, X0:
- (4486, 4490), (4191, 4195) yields 563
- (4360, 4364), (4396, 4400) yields 605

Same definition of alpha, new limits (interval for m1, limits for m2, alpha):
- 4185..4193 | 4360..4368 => 0.0076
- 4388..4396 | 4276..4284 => 0.0047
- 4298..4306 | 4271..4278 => 0.0037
